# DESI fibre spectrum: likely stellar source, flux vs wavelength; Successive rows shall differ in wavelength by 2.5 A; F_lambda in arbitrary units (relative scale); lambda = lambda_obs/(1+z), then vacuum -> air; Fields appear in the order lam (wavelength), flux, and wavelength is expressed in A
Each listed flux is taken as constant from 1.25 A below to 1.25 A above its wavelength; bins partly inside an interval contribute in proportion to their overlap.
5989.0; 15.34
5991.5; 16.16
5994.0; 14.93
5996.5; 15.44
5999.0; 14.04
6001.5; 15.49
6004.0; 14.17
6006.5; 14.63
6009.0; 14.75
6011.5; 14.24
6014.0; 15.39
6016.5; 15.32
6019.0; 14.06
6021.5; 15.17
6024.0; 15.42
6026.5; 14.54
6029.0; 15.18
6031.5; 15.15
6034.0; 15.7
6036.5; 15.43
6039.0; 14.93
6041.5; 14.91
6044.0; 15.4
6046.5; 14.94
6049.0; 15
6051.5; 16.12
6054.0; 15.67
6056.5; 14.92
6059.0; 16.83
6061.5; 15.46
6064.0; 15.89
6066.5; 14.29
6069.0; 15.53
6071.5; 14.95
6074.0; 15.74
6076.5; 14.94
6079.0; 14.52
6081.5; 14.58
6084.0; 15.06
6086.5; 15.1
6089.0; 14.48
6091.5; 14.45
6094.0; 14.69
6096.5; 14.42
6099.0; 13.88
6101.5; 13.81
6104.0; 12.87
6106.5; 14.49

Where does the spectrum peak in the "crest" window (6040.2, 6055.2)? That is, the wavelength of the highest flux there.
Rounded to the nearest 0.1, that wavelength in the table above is 6051.5 A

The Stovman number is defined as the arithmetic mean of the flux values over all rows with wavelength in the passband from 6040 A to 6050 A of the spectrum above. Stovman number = 15.1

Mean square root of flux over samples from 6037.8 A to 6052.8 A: 3.90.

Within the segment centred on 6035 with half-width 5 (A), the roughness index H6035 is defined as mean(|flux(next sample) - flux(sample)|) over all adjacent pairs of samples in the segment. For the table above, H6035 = 0.44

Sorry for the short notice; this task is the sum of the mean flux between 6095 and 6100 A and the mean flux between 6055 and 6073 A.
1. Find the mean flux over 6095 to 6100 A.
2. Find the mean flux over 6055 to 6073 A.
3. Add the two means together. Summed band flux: 29.6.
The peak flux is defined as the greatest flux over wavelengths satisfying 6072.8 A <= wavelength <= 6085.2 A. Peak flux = 15.74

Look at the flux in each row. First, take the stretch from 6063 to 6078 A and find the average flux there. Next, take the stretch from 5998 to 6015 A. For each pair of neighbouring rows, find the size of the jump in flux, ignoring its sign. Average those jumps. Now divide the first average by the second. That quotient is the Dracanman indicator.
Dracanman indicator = 18.2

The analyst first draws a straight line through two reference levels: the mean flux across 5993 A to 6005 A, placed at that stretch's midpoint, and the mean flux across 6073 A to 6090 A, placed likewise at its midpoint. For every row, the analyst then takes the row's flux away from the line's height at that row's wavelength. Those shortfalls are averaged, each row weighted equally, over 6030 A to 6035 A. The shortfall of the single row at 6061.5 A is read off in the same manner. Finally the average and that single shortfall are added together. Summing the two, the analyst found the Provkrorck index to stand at -1.1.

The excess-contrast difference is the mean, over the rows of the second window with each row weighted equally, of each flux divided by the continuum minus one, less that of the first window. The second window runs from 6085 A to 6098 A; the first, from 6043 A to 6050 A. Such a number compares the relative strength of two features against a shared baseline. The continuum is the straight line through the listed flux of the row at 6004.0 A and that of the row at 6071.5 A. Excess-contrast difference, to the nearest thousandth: -0.067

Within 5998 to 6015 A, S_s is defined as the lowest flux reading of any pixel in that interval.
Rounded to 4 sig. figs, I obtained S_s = 14.04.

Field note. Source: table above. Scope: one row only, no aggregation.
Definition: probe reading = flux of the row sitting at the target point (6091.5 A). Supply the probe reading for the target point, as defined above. 14.45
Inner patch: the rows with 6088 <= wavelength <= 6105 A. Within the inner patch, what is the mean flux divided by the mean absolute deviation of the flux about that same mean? 29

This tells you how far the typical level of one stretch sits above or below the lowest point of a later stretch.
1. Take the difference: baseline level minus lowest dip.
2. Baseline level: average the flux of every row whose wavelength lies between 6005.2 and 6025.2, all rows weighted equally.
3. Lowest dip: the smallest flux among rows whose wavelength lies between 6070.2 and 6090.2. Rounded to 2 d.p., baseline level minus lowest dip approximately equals 0.39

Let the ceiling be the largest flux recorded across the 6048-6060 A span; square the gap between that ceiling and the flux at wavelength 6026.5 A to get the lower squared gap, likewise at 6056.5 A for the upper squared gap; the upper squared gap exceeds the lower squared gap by -1.6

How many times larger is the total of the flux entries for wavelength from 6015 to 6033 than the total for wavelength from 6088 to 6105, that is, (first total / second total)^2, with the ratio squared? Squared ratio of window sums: 1.13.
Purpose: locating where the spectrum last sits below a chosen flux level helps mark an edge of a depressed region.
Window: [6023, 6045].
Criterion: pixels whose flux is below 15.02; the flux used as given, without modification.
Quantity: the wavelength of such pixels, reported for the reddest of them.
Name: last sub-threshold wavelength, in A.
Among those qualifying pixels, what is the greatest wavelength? 6041.5 A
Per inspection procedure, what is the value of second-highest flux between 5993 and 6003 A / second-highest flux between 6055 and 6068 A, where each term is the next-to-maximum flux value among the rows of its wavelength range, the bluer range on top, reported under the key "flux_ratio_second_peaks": 0.97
